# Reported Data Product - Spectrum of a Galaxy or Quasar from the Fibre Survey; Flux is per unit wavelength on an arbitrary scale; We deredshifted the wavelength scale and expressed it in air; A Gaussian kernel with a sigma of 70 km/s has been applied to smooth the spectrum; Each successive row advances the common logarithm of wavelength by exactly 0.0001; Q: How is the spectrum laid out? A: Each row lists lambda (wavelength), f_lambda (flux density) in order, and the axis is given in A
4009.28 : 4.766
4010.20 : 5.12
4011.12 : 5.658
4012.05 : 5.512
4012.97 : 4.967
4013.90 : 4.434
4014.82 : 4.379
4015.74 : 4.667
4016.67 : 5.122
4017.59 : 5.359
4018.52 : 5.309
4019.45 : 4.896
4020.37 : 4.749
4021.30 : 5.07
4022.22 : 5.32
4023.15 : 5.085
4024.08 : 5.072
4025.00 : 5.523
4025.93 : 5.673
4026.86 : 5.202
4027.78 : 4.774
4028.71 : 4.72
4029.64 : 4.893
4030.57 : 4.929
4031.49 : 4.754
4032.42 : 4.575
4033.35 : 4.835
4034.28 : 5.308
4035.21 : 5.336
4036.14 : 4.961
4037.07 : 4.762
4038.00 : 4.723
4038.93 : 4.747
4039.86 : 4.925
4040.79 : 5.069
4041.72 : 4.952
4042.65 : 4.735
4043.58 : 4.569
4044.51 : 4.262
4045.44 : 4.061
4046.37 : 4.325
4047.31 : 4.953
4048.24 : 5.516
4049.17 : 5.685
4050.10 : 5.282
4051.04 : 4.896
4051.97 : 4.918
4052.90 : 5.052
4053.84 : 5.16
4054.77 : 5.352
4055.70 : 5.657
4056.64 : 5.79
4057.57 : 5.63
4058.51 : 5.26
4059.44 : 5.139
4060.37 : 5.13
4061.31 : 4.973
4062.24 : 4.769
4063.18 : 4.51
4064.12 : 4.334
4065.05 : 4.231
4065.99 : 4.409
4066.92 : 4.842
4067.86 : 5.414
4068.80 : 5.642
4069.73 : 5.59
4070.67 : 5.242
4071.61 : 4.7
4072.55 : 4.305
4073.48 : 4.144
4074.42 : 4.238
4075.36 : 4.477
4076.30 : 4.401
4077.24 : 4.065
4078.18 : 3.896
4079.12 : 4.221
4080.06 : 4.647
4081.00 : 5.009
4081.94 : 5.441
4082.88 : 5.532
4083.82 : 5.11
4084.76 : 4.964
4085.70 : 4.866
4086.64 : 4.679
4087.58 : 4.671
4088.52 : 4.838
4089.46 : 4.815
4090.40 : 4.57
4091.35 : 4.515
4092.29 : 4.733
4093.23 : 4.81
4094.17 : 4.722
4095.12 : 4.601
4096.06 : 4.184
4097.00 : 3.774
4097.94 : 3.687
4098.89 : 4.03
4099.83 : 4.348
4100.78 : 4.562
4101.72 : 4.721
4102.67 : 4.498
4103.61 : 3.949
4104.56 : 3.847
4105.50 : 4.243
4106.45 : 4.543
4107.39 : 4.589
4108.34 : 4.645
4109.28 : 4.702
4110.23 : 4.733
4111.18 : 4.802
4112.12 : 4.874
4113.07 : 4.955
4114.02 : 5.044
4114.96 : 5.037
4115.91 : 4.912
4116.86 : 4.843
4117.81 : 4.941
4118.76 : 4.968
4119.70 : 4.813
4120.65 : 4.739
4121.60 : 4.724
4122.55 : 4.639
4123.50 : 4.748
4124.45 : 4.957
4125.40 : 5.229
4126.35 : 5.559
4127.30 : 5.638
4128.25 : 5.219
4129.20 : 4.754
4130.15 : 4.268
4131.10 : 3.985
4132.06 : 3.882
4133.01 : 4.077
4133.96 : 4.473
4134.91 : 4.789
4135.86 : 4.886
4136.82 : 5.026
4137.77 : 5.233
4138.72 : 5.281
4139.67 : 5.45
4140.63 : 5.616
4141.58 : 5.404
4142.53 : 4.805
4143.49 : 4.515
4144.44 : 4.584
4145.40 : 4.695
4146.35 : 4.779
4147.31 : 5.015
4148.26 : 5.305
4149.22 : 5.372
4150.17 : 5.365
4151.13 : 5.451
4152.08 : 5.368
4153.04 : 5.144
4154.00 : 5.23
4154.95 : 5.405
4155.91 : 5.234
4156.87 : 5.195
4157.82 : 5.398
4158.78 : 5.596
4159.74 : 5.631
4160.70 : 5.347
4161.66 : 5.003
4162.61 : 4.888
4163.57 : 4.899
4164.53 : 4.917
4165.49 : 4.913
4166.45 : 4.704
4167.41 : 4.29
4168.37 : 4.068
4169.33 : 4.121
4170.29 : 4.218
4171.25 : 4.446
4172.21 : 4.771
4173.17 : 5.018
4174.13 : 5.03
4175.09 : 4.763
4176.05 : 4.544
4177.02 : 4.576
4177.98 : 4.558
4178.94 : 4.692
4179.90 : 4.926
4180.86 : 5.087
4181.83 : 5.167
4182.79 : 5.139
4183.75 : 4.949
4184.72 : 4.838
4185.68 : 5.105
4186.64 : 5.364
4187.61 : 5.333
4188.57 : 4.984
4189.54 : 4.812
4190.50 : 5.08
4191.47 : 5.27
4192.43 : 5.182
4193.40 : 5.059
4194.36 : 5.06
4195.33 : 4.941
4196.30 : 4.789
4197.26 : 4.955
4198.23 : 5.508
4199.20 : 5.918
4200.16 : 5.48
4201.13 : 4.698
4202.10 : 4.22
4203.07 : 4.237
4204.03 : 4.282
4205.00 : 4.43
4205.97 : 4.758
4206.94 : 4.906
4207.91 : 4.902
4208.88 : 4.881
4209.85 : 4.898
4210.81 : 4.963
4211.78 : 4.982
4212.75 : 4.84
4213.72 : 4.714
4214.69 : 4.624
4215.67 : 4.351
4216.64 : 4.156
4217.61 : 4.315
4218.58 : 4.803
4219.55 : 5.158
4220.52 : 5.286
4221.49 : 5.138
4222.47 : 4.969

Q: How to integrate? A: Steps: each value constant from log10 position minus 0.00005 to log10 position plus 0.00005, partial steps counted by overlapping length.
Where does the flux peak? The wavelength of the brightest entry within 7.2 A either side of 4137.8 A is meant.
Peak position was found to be 4140.63 A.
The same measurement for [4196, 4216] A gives 4199.20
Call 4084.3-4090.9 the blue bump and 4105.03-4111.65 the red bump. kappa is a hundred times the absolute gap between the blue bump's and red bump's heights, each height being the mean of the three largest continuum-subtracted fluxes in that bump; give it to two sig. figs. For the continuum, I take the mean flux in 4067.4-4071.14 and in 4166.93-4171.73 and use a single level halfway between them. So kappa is 14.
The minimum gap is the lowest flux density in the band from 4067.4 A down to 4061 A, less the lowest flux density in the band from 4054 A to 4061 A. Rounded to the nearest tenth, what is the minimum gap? -0.9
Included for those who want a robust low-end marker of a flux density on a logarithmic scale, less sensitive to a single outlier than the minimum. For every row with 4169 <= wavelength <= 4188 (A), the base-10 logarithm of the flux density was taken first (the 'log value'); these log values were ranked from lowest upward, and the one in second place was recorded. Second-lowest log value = 0.625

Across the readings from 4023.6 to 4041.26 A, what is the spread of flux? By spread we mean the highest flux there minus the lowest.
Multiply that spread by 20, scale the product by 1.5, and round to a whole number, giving 33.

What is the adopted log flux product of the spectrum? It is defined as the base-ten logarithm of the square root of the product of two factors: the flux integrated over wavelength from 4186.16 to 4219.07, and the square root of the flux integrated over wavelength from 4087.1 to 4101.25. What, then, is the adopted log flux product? 1.55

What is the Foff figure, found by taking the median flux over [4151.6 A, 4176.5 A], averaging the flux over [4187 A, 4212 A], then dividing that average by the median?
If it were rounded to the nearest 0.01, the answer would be 1.00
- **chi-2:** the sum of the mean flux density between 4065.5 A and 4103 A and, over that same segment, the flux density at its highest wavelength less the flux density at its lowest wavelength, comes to 4.7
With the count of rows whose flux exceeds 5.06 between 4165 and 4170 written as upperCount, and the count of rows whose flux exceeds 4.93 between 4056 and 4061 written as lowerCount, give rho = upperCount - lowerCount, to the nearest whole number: -5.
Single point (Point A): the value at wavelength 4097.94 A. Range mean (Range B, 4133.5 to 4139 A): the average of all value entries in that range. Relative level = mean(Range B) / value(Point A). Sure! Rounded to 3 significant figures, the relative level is 1.34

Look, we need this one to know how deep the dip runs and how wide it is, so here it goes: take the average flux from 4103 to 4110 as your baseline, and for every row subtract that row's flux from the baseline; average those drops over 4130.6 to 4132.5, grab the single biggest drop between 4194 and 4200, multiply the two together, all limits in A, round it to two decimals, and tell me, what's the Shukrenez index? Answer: -0.18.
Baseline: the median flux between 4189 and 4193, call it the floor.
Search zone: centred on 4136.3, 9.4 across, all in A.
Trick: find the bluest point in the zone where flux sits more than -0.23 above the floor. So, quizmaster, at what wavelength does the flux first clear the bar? 4136.82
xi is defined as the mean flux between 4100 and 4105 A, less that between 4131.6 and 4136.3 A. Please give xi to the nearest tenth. -0.1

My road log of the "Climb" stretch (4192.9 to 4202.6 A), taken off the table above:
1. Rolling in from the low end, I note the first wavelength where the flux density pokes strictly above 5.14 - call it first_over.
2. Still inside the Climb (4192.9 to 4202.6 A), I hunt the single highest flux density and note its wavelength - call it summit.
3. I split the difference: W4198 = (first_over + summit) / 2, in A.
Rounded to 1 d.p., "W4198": 4198.7 A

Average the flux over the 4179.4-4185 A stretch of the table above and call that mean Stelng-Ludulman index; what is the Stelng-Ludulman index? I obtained 5.02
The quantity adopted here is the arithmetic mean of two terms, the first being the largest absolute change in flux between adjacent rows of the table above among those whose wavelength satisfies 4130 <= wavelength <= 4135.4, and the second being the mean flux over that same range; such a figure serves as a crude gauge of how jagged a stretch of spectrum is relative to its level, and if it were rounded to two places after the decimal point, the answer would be 2.32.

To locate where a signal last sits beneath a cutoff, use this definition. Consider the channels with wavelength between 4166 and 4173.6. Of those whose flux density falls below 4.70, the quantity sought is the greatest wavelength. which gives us 4171.25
